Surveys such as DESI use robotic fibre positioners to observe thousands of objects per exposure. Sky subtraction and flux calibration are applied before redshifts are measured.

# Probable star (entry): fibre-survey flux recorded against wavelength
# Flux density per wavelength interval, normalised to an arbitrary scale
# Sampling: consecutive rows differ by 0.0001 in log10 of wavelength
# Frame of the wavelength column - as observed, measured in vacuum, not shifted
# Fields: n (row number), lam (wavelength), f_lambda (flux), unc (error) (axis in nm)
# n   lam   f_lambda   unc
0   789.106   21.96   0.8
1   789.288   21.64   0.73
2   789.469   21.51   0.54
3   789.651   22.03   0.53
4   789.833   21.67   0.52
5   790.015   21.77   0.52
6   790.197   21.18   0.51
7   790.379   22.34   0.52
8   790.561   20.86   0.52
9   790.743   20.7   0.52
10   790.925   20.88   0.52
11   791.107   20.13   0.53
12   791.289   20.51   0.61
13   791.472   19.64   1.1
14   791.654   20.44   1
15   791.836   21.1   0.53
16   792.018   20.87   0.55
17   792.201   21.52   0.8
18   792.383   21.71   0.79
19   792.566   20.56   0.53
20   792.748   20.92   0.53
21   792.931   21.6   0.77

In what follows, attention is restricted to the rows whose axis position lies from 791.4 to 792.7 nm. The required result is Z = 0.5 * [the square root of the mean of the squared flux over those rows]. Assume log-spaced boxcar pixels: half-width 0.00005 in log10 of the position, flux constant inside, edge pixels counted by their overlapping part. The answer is 10.42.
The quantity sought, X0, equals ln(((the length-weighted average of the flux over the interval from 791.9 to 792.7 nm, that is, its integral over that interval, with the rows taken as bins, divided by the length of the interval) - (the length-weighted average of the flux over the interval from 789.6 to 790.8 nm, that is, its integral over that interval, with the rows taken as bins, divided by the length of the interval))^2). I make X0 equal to -2.1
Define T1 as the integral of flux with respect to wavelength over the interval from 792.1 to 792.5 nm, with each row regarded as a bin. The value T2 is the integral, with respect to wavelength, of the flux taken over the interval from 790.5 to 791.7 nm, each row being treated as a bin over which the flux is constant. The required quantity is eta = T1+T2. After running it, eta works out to 33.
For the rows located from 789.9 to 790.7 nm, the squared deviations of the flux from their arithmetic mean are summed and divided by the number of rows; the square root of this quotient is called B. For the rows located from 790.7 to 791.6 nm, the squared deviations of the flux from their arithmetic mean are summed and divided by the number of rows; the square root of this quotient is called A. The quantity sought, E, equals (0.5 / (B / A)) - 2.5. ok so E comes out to -2.110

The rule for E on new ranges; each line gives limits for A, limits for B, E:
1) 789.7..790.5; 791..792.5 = -2.185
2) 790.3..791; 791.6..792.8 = -1.733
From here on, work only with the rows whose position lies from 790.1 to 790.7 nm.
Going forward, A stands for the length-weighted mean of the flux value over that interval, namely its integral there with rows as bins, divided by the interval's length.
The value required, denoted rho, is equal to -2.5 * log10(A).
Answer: -3.33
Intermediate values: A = 21.40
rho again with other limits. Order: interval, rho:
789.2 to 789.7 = -3.34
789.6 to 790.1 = -3.35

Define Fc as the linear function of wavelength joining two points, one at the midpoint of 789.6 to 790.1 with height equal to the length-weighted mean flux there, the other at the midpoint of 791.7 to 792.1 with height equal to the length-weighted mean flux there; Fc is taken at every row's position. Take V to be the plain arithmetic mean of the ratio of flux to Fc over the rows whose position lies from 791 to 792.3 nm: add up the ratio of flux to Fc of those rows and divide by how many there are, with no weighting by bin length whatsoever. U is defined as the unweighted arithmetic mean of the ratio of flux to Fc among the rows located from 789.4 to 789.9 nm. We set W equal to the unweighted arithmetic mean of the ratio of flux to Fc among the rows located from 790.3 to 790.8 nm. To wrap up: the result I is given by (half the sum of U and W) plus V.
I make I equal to 1.97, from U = 0.99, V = 0.978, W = 0.99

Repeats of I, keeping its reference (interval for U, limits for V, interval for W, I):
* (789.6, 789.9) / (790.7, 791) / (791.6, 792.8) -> 1.98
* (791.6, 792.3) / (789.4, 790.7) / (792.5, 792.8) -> 2.00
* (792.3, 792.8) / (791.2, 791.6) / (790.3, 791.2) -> 1.95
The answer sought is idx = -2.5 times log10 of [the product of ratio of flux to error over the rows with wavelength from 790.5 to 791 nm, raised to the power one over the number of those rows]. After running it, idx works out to -4.0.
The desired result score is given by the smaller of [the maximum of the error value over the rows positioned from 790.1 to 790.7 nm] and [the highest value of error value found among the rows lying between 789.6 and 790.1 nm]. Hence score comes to 0.520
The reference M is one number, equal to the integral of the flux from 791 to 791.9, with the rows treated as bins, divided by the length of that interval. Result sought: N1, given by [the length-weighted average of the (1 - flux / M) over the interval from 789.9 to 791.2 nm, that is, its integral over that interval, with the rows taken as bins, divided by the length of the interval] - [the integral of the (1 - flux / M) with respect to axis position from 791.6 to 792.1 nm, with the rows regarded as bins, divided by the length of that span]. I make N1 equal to -0.015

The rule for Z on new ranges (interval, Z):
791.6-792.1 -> 10.40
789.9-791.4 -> 10.53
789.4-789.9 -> 10.87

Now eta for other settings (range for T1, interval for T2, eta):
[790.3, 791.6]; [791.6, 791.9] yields 33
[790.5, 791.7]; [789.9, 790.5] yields 38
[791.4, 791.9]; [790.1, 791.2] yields 33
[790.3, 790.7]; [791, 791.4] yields 17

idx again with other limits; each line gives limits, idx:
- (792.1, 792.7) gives -3.7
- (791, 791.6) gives -3.6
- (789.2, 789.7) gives -3.9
